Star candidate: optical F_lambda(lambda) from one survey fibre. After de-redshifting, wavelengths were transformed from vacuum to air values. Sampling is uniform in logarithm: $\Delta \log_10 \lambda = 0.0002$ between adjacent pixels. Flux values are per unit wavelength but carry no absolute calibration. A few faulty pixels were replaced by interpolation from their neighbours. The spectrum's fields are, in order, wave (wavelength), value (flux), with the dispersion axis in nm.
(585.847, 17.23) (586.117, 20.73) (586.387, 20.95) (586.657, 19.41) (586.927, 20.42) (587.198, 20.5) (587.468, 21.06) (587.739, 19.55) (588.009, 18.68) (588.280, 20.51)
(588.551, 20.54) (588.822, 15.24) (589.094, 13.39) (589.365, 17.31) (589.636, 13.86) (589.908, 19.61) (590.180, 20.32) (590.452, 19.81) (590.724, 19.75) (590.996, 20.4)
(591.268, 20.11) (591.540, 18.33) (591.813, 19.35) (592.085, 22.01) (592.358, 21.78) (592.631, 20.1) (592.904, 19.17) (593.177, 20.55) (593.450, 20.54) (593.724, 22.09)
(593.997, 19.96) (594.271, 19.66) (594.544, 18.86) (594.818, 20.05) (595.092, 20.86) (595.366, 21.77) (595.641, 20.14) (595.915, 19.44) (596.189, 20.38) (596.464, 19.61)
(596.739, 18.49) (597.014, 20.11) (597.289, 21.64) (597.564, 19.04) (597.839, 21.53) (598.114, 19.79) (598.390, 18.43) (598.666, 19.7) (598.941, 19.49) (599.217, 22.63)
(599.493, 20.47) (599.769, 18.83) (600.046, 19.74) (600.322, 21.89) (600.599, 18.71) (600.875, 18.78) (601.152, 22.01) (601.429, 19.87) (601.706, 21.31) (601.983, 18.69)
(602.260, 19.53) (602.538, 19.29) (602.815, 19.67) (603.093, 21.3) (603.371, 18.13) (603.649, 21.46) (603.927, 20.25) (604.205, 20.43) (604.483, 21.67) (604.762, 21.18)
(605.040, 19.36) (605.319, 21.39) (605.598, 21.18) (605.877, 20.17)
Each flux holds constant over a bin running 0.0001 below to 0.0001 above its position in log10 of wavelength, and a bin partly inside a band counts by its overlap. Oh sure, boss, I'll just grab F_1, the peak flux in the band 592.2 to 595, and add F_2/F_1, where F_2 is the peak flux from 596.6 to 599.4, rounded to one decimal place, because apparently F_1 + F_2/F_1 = 23.1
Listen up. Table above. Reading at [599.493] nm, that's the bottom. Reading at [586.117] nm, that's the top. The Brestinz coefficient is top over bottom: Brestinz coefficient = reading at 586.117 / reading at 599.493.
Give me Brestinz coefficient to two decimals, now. 1.01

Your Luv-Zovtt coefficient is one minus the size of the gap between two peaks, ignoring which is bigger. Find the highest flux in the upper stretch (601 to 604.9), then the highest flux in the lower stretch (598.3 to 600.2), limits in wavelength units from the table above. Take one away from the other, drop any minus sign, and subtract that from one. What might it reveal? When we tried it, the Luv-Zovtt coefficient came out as 0.4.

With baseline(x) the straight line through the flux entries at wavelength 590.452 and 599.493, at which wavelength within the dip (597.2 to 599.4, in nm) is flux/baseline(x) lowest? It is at 598.390 nm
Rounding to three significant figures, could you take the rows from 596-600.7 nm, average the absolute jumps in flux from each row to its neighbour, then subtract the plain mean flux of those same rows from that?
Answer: -18.3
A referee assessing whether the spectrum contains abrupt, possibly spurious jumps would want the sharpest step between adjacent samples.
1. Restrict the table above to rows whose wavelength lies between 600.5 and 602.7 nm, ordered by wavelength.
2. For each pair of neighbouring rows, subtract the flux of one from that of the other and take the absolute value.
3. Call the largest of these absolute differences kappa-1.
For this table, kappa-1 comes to 3.2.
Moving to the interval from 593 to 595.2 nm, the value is 2.1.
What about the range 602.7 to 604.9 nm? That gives 3.3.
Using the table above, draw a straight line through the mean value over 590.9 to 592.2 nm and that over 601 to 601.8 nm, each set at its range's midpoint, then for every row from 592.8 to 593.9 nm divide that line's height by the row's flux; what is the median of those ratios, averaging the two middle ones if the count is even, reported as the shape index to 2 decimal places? 0.98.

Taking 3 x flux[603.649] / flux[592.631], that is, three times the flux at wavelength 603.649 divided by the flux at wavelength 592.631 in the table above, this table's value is 3.20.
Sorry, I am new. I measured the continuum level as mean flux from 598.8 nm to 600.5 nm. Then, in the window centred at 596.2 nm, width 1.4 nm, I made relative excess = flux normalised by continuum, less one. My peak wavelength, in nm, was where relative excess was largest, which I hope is 596.189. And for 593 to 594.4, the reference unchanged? 593.724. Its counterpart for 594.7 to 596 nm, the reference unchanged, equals 595.366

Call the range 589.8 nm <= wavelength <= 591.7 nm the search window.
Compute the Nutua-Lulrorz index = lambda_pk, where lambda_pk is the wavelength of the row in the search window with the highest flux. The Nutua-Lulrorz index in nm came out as 590.996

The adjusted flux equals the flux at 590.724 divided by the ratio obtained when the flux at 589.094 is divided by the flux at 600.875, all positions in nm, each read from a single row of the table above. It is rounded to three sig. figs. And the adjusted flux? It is 27.7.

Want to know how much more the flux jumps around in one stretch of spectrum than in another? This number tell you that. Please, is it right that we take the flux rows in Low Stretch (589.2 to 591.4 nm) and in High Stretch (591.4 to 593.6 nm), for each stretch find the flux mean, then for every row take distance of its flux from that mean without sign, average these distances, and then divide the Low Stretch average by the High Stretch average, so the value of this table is 1.7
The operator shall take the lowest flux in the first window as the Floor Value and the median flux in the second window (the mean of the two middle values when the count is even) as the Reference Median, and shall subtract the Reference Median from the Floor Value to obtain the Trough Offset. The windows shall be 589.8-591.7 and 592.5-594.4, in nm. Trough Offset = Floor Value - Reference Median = -1.8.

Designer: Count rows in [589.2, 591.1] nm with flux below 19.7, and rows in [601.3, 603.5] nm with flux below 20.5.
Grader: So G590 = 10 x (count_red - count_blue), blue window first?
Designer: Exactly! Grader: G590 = 30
